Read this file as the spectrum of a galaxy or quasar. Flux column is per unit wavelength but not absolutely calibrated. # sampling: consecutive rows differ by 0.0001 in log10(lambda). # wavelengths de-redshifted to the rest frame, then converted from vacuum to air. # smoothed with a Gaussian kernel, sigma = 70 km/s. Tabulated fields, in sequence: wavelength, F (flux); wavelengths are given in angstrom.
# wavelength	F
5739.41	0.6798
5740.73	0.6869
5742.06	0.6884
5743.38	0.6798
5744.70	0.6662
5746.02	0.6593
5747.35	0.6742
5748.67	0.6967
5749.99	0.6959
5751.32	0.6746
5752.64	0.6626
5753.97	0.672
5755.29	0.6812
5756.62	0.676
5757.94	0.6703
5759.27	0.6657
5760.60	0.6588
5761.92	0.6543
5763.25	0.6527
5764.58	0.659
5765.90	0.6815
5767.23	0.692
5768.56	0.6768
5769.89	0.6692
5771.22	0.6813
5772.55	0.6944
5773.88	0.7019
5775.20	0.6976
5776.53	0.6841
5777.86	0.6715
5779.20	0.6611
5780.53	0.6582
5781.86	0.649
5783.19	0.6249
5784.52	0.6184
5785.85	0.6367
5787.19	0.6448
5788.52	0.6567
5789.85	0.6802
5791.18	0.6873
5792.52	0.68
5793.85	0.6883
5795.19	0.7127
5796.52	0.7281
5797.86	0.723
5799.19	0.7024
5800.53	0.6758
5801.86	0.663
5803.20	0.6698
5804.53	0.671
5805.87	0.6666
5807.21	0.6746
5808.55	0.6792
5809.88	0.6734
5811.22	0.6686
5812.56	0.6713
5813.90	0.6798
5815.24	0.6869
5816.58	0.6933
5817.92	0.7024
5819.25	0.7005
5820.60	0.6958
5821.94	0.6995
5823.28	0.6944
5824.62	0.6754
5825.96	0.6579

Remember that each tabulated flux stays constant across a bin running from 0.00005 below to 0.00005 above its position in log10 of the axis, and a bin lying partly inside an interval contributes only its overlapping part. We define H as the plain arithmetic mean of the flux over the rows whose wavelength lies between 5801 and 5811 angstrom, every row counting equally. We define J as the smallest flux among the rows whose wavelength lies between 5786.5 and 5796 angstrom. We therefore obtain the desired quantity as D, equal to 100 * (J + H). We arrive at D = 131.6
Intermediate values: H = 0.671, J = 0.6448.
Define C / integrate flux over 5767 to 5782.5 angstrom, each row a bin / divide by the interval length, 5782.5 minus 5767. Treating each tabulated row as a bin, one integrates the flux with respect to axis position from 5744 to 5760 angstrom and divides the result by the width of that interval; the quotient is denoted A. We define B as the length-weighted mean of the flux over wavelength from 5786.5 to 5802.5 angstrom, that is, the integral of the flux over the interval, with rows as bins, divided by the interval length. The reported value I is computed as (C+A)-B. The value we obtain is 0.665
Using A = 0.674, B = 0.6868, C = 0.678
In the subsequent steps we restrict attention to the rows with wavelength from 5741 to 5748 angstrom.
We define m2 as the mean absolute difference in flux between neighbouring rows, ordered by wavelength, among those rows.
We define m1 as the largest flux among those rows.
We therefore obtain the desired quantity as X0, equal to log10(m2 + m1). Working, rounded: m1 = 0.6884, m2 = 0.011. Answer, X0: -0.155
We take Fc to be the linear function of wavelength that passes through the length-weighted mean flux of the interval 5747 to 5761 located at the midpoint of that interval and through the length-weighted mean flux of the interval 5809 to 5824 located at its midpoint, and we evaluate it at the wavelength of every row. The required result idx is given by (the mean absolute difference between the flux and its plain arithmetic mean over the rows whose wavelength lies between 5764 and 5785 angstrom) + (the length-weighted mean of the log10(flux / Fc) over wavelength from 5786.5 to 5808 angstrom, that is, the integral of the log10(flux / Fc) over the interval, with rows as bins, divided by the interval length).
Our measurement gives 0.0178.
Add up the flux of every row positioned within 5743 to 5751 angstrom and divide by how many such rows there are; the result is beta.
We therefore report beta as 0.679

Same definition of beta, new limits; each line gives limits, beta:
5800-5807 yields 0.669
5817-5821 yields 0.700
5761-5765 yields 0.655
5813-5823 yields 0.694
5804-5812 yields 0.672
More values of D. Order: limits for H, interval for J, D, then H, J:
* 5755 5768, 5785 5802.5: 130.6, 0.669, 0.6367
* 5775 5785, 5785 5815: 129.5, 0.658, 0.6367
